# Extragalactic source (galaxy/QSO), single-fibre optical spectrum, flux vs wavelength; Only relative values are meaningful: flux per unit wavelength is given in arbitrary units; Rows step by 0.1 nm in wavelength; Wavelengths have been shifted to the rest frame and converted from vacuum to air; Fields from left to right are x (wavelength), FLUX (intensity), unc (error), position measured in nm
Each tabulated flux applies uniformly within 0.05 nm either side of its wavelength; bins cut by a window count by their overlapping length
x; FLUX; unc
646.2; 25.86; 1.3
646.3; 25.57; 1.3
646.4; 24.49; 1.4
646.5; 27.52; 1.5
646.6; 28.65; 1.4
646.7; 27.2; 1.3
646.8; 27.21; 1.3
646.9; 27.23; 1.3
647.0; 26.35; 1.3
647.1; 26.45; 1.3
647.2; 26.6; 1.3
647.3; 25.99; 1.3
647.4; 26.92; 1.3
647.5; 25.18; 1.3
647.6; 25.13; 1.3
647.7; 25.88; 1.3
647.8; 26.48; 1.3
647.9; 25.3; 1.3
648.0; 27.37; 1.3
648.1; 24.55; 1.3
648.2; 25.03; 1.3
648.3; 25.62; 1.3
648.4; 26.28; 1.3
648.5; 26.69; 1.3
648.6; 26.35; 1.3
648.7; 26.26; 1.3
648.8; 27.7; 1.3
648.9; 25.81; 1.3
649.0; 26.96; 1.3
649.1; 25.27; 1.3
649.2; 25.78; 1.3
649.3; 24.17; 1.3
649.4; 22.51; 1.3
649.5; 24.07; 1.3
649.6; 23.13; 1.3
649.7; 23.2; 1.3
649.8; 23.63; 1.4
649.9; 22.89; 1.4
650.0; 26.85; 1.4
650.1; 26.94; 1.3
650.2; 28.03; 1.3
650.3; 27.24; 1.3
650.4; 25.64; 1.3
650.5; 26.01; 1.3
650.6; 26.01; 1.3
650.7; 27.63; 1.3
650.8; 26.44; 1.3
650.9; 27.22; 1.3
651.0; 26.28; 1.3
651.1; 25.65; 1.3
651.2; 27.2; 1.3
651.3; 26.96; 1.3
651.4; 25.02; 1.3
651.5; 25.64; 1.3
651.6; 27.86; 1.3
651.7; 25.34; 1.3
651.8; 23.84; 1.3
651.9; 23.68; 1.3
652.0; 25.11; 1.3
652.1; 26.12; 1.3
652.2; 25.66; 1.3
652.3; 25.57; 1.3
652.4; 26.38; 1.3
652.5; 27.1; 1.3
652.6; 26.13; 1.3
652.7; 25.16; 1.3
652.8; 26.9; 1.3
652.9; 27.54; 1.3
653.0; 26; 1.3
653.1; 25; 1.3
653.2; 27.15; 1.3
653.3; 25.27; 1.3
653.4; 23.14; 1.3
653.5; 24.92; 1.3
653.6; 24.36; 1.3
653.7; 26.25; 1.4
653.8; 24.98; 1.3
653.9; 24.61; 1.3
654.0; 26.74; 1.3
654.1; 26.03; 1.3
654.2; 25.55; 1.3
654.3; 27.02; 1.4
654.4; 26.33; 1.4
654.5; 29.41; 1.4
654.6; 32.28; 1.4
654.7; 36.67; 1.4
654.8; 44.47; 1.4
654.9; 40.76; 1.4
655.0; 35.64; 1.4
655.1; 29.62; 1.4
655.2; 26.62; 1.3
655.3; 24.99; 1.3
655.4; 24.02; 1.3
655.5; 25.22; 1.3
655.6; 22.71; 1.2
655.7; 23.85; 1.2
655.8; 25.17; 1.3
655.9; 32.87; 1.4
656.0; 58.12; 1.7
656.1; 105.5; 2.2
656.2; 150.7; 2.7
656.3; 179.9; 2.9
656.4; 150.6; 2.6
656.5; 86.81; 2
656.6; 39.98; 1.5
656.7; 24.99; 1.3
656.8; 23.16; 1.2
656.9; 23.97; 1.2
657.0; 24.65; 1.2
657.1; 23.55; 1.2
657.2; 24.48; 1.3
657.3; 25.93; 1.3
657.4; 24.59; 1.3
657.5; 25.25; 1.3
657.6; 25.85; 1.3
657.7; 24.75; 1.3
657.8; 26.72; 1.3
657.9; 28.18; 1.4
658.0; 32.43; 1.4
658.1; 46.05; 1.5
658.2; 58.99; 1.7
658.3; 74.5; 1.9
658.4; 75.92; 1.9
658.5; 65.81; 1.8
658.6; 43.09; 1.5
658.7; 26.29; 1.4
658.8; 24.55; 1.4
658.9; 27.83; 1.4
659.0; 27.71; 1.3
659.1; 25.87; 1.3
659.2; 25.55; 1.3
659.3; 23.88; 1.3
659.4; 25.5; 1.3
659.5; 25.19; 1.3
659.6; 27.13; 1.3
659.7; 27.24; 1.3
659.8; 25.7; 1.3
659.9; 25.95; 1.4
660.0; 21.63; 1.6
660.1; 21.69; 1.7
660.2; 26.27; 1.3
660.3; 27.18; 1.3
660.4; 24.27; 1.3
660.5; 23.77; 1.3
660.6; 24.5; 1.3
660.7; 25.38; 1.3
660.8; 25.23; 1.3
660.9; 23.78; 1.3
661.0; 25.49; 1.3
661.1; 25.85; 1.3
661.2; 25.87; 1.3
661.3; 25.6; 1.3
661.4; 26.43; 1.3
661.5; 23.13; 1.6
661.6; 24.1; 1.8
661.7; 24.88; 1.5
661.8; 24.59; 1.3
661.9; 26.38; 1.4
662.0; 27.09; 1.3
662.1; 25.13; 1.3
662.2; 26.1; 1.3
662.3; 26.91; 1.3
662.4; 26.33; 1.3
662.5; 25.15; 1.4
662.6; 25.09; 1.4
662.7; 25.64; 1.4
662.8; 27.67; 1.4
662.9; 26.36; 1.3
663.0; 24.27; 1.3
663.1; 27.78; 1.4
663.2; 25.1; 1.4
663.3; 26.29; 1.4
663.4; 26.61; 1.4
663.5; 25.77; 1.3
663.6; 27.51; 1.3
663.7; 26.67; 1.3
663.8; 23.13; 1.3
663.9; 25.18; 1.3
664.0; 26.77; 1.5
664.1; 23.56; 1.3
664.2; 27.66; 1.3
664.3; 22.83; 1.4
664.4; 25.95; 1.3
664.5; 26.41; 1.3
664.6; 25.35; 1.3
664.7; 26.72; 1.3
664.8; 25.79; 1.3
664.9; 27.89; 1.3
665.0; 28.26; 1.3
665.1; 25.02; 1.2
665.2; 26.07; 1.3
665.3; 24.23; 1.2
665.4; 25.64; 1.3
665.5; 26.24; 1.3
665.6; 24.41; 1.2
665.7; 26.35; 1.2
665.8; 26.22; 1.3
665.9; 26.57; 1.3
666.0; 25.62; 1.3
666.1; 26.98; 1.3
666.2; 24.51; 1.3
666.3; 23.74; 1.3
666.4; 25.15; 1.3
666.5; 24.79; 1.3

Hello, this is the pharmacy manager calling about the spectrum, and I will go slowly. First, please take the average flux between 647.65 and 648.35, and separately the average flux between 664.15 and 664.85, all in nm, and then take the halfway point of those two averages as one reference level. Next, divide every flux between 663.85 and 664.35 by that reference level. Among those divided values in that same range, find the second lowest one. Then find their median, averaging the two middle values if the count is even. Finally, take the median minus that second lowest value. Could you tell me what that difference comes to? 0.063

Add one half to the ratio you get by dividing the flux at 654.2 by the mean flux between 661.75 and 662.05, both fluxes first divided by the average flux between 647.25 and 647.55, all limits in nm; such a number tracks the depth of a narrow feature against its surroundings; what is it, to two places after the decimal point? 1.48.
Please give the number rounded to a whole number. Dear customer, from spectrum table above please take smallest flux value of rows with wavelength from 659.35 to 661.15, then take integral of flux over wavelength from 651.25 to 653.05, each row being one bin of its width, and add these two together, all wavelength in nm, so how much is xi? 68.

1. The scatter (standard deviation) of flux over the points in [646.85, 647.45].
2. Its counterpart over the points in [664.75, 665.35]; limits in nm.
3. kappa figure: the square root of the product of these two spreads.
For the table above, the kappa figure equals 0.8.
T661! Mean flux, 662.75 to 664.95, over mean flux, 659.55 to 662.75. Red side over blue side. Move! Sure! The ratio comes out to 1.03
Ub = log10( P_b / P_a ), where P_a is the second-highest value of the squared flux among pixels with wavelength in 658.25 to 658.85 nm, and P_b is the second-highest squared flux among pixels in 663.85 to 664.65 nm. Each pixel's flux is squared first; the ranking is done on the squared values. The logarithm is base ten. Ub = -0.89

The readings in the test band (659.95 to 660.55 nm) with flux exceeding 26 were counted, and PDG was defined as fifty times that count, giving 100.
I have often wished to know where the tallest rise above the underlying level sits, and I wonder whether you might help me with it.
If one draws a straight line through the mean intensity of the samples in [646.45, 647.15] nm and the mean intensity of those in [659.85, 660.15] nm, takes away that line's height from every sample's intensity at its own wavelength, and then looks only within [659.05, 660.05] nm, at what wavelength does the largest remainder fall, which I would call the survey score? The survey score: 659.7 nm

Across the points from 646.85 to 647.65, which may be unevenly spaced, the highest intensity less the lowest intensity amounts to 2.1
